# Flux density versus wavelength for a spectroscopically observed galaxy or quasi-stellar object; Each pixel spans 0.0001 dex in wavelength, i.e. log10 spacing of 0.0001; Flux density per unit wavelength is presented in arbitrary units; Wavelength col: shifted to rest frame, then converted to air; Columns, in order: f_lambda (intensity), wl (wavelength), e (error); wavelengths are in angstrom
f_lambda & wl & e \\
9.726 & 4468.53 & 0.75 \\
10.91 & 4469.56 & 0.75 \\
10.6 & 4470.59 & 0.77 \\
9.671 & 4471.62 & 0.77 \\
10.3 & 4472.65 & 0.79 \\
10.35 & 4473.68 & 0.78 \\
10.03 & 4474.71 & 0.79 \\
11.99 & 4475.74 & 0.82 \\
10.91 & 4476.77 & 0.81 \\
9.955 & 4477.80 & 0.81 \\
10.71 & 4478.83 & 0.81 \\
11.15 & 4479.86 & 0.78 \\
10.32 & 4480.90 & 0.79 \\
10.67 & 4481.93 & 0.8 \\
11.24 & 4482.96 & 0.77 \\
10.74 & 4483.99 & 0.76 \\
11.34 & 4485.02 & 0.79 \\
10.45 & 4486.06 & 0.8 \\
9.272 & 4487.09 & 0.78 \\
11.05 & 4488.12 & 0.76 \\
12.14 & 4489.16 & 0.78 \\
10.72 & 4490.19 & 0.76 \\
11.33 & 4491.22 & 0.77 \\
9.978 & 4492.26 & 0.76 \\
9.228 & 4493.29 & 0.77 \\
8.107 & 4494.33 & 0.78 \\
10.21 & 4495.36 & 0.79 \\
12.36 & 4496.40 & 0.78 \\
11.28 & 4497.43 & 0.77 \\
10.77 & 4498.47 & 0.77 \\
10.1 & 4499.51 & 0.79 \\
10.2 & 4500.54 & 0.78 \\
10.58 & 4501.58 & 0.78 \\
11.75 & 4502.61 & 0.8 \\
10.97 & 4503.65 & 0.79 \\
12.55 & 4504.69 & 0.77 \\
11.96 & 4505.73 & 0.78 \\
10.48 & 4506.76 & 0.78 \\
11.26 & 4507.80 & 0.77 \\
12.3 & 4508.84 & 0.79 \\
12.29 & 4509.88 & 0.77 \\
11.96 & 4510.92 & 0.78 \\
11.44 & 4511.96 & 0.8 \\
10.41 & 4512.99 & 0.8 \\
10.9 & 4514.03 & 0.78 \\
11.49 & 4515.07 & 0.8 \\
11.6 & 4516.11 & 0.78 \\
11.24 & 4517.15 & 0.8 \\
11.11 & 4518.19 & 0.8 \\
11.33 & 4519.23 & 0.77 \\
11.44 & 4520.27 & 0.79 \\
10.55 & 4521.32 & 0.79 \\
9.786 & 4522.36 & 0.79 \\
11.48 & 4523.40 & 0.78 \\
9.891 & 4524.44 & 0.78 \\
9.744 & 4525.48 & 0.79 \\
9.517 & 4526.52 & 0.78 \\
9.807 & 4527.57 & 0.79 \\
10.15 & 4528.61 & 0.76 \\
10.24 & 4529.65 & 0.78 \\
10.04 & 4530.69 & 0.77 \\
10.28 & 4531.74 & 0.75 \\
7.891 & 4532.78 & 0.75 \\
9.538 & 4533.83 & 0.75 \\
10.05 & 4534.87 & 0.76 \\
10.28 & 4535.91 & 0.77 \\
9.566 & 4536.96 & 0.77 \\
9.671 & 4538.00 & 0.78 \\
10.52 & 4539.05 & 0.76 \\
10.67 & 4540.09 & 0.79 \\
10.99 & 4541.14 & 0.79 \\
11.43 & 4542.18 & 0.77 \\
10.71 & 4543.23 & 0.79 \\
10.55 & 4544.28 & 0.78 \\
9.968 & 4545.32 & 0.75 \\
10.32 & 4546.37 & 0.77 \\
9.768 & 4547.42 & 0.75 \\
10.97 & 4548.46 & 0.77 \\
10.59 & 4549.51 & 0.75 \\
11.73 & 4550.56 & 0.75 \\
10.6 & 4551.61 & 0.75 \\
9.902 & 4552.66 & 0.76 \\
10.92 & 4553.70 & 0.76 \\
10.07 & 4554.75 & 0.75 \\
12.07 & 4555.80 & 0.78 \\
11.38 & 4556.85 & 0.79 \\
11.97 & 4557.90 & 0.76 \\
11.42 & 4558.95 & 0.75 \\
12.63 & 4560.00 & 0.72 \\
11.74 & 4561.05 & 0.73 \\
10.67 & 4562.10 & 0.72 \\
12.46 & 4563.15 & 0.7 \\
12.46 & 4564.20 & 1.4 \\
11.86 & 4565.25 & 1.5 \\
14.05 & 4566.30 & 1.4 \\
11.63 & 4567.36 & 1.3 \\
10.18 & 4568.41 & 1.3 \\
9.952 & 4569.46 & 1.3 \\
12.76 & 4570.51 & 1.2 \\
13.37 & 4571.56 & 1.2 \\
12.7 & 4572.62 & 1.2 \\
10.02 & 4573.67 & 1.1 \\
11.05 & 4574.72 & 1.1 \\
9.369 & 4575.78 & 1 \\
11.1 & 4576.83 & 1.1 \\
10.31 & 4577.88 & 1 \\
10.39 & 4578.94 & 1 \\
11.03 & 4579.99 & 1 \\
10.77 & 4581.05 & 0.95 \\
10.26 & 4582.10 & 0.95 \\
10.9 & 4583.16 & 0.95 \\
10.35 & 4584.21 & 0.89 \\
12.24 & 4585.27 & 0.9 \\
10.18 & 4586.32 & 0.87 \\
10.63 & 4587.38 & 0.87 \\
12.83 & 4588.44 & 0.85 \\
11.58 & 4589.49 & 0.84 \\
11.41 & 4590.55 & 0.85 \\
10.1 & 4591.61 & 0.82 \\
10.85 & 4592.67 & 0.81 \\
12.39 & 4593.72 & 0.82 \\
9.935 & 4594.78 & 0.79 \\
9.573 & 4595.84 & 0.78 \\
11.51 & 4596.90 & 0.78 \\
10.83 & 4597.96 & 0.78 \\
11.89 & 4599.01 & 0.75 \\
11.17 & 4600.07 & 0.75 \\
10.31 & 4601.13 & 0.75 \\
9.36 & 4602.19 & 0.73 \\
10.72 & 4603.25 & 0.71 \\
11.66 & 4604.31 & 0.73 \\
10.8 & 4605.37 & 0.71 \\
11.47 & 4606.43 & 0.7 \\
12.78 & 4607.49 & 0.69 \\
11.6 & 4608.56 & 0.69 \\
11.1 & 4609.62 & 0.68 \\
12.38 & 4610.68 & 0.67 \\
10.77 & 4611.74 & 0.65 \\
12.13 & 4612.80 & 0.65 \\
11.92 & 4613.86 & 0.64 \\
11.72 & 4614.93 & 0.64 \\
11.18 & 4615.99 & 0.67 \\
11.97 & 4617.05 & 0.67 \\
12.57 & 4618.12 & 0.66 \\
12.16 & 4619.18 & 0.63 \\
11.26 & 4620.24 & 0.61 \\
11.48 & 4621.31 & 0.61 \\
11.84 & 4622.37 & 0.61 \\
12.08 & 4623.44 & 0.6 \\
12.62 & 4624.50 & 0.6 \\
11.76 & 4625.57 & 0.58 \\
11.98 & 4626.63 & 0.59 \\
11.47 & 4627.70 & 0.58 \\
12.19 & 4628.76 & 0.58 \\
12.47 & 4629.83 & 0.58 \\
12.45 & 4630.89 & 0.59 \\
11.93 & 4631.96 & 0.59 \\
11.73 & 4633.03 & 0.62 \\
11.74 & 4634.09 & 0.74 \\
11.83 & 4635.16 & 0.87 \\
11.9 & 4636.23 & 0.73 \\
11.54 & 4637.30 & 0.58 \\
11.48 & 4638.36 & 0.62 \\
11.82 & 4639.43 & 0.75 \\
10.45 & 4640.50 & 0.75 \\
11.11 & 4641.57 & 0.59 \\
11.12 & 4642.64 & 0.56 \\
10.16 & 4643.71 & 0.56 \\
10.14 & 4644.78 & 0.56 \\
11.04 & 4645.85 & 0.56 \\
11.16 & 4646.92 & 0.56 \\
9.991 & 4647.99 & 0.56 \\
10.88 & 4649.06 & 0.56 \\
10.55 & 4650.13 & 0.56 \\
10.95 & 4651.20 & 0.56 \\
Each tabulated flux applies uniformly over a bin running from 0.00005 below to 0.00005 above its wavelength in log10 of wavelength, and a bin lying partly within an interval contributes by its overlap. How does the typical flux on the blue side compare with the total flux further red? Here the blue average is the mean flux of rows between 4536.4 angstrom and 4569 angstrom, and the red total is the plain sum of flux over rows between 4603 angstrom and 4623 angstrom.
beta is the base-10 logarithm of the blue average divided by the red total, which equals -1.30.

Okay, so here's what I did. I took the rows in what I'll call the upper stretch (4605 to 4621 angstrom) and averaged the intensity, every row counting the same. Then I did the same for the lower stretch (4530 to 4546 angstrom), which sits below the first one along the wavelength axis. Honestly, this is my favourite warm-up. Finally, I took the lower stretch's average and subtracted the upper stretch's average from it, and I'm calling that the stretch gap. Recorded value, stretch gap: -1.6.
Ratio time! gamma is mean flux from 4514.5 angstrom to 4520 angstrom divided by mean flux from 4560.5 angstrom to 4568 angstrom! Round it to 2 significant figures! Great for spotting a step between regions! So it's 0.94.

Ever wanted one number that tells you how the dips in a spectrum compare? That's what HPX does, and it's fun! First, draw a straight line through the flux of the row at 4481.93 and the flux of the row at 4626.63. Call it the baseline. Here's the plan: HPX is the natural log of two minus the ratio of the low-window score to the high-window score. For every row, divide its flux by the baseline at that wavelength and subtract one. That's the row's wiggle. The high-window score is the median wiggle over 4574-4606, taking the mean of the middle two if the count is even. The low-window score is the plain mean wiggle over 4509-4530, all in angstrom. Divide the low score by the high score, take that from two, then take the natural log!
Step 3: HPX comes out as 0.6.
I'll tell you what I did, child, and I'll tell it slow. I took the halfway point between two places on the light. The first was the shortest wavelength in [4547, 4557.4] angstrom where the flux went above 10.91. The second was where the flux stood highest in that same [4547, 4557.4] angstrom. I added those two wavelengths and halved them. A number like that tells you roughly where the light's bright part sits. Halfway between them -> 4552.1 angstrom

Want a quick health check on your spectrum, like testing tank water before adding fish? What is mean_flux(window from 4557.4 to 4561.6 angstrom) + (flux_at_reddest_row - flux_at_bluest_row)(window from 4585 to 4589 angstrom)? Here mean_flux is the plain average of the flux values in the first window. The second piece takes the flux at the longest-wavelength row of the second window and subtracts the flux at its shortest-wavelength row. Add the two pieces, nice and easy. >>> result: 12.5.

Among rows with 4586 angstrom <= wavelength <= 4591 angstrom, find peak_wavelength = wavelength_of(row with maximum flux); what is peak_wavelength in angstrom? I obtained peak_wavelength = 4588.44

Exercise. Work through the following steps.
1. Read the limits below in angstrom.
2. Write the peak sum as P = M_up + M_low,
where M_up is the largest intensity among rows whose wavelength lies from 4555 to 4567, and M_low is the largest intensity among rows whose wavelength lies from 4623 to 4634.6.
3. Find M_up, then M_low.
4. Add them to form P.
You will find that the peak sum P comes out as 26.7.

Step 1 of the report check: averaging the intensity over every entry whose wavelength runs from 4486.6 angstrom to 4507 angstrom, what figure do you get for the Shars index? 10.8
